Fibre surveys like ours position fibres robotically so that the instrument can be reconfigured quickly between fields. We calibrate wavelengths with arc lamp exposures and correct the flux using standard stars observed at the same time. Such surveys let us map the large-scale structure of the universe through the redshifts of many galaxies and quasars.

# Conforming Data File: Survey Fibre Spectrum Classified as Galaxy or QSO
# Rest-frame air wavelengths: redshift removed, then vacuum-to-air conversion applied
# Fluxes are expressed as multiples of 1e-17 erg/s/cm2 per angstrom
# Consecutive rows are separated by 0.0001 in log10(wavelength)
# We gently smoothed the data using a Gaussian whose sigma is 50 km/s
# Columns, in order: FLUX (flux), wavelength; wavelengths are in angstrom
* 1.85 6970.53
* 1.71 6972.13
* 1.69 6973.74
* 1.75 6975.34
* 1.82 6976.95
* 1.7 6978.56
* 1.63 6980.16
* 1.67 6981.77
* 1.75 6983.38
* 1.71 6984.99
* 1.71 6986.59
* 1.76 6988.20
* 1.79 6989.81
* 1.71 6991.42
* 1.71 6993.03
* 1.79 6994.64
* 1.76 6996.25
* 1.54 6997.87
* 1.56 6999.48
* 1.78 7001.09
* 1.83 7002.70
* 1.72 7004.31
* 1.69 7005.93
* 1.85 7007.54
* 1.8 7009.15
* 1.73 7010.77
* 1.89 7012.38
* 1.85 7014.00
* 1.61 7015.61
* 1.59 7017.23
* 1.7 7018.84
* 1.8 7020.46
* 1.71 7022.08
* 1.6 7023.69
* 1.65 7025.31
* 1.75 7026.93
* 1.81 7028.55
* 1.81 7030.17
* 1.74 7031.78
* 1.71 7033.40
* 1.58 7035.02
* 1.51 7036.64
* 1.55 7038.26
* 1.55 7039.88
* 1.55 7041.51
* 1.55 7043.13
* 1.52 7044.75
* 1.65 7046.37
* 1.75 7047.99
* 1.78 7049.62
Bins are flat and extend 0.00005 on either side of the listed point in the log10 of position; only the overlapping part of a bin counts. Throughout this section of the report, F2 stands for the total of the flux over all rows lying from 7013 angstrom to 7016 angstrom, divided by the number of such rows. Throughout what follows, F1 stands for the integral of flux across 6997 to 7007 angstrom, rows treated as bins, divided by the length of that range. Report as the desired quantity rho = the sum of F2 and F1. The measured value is 3.42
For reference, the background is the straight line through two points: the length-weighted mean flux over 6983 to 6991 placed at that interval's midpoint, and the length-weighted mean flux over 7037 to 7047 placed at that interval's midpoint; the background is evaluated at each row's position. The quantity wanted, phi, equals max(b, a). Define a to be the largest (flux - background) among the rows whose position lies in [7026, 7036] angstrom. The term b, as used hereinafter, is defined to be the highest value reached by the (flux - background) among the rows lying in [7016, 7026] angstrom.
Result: 0.213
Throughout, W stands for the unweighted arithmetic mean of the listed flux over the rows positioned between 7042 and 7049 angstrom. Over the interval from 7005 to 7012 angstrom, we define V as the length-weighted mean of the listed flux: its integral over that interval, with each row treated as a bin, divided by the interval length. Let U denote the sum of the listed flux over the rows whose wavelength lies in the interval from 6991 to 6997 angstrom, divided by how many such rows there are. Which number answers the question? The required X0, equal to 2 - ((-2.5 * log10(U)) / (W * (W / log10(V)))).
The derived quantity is 2.06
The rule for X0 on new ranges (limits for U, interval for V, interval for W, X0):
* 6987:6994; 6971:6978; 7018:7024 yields 2.05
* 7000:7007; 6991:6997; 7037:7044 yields 2.06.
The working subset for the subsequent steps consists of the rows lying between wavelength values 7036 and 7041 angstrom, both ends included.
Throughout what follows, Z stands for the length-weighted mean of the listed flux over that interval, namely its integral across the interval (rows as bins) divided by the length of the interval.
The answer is 1.54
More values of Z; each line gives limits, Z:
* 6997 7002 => 1.63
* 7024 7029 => 1.72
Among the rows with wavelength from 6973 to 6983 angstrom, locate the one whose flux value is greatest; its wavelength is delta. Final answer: 6976.95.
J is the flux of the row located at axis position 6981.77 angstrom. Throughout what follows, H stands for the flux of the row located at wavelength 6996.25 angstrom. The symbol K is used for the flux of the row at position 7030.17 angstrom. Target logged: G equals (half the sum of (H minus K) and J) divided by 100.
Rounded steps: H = 1.76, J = 1.67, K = 1.81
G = 0.0081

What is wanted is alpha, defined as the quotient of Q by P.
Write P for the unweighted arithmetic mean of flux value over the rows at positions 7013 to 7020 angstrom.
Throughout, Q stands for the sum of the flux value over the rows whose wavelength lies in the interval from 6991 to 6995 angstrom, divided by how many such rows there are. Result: 1.03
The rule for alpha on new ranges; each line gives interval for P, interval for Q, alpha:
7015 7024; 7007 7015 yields 1.09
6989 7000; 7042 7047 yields 0.93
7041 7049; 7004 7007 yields 1.06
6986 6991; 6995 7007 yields 0.97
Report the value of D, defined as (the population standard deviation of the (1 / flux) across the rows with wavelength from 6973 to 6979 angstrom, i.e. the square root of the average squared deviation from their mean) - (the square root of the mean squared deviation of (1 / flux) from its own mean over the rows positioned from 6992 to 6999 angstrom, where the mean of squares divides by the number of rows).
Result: -0.019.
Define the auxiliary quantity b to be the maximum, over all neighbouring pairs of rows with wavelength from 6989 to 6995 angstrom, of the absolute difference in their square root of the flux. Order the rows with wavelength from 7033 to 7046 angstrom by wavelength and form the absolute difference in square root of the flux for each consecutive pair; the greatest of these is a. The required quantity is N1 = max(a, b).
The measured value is 0.051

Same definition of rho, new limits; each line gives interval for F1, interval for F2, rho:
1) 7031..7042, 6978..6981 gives 3.26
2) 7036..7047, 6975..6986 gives 3.27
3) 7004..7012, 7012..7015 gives 3.64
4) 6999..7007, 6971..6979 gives 3.46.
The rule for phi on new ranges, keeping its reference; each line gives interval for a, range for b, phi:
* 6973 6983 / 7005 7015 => 0.233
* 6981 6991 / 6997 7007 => 0.140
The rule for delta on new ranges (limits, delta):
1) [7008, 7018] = 7012.38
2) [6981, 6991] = 6989.81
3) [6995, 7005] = 7002.70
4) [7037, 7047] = 7046.37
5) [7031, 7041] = 7031.78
